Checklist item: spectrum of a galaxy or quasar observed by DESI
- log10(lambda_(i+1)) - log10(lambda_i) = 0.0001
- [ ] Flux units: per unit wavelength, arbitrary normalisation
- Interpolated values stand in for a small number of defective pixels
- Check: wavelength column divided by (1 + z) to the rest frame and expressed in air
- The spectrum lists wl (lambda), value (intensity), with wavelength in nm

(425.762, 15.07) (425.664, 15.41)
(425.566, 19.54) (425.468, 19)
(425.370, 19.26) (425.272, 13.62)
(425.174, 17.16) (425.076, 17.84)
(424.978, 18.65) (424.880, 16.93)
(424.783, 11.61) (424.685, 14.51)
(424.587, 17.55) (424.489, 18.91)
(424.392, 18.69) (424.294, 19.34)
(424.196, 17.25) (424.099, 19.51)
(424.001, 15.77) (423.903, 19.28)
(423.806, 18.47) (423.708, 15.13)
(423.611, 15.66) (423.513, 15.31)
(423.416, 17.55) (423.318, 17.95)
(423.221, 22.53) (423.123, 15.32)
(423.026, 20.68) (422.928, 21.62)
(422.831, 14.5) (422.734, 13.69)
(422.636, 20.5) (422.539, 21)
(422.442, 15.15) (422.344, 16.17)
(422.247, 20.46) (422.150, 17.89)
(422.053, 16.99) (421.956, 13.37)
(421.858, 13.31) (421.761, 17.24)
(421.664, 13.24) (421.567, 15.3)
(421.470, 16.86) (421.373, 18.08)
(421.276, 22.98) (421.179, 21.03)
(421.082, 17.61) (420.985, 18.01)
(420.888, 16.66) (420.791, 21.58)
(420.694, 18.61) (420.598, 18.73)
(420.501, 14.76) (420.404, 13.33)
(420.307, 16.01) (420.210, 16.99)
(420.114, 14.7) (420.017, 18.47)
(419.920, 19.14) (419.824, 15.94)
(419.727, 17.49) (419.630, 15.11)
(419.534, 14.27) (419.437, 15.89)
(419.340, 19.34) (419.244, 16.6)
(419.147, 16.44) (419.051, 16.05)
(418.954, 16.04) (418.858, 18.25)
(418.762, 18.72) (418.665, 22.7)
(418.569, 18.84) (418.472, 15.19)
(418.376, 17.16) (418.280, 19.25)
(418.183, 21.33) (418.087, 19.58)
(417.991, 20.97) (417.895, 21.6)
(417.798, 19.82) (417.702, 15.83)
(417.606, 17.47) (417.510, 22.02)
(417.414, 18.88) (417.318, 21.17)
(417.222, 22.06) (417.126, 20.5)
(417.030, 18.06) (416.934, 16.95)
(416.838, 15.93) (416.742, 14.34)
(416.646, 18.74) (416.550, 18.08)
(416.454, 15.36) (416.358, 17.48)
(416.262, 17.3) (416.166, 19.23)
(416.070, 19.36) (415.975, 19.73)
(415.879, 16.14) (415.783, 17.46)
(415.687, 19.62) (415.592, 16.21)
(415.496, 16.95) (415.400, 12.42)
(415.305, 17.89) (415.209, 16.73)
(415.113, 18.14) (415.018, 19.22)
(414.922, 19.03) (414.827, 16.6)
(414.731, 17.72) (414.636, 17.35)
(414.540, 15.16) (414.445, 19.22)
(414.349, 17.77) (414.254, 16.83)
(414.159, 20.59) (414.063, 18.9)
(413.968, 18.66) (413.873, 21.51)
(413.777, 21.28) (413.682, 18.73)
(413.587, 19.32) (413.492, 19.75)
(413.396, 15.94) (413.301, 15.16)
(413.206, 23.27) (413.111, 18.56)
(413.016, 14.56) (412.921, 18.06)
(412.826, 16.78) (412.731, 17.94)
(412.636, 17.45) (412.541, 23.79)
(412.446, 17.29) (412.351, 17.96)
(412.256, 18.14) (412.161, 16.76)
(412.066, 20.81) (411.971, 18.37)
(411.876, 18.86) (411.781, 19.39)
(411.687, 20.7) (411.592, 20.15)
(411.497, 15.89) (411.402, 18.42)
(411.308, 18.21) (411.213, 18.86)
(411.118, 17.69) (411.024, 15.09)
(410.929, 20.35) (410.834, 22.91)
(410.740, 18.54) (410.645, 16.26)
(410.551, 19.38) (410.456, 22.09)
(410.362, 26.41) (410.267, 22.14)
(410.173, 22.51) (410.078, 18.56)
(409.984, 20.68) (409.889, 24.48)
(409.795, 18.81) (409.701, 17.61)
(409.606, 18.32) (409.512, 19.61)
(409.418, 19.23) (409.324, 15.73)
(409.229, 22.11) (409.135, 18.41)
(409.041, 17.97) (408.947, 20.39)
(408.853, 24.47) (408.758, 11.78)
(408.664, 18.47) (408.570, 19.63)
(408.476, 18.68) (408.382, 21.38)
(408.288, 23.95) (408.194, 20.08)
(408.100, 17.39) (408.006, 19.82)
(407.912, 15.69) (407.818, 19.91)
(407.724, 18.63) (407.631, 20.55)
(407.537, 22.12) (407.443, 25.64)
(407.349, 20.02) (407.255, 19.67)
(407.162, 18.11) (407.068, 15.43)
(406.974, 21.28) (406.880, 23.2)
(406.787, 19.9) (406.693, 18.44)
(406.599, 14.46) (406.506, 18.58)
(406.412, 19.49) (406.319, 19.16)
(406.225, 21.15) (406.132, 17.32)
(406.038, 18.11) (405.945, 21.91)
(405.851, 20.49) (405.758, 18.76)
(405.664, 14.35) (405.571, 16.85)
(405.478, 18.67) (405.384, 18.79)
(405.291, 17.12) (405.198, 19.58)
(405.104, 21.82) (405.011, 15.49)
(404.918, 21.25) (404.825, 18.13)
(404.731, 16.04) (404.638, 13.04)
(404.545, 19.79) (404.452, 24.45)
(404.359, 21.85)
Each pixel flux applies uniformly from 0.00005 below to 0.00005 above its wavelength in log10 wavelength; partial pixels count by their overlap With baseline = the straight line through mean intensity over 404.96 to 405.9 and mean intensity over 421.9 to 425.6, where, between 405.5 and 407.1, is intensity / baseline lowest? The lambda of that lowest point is 405.664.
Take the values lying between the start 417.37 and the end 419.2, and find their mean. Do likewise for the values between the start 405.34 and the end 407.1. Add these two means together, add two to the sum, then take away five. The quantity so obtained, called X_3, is 34.5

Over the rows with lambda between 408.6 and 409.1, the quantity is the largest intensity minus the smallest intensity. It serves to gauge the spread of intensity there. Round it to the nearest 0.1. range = 12.7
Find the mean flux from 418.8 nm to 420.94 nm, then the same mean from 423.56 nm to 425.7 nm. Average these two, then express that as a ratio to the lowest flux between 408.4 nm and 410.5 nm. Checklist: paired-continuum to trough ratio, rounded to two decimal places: 1.45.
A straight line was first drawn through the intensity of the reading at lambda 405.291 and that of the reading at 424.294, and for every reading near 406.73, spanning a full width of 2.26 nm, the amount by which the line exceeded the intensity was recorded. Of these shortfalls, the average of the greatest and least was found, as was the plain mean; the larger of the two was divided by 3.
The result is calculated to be -0.7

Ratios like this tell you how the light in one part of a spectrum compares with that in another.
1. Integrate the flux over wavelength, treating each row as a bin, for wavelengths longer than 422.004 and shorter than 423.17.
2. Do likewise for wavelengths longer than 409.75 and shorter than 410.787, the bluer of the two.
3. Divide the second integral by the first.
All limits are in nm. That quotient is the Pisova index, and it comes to 1.0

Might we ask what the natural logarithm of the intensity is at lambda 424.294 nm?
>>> 2.96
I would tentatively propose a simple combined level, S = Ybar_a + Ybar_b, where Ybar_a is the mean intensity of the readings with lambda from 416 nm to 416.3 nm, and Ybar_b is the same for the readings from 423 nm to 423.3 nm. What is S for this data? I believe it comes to 38.1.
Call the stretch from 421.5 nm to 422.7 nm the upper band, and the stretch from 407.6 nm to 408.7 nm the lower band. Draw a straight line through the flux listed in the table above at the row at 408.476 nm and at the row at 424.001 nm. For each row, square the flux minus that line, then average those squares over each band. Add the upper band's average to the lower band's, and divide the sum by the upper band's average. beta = 1.6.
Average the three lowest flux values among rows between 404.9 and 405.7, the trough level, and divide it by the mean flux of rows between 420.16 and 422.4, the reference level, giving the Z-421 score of 0.91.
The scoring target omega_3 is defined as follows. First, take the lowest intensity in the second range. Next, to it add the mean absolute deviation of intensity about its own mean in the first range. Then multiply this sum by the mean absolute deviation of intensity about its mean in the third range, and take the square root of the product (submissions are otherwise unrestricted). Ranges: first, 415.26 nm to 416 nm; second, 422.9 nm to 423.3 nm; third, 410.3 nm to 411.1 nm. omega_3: 6.9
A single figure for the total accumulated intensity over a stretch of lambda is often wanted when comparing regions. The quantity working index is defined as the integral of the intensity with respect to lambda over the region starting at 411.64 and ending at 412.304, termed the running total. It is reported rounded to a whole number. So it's 13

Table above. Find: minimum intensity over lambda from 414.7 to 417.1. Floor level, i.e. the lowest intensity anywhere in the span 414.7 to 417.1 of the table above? 12.42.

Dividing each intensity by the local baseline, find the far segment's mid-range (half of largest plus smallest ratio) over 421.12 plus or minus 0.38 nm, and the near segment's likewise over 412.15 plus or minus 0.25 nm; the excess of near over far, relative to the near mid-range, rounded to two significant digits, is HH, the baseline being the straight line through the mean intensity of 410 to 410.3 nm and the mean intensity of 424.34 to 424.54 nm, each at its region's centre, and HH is -0.13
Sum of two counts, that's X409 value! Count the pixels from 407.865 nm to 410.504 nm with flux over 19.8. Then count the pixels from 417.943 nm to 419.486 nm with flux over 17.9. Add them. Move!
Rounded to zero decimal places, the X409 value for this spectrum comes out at 22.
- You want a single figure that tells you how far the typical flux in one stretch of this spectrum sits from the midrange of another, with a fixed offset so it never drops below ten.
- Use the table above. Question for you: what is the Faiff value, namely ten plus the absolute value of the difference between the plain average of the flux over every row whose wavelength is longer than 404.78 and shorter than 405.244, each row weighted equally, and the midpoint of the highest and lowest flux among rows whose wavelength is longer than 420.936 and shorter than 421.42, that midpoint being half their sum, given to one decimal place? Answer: 11.0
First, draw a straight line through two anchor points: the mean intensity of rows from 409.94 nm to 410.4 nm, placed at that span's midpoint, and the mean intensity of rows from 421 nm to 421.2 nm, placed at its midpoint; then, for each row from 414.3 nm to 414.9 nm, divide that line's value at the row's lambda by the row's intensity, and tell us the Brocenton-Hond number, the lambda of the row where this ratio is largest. 414.540 nm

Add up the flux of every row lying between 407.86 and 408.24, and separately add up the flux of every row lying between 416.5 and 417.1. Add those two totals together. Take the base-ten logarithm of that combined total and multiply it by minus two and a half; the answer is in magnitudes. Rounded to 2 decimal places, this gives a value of -5.61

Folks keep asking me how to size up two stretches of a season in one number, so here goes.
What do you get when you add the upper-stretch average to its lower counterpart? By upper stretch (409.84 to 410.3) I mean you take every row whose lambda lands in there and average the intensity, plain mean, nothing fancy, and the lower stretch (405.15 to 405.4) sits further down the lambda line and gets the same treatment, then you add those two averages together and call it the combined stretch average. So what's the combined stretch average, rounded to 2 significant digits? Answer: 40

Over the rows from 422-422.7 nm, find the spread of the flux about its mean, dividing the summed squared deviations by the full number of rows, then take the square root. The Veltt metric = 2.2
